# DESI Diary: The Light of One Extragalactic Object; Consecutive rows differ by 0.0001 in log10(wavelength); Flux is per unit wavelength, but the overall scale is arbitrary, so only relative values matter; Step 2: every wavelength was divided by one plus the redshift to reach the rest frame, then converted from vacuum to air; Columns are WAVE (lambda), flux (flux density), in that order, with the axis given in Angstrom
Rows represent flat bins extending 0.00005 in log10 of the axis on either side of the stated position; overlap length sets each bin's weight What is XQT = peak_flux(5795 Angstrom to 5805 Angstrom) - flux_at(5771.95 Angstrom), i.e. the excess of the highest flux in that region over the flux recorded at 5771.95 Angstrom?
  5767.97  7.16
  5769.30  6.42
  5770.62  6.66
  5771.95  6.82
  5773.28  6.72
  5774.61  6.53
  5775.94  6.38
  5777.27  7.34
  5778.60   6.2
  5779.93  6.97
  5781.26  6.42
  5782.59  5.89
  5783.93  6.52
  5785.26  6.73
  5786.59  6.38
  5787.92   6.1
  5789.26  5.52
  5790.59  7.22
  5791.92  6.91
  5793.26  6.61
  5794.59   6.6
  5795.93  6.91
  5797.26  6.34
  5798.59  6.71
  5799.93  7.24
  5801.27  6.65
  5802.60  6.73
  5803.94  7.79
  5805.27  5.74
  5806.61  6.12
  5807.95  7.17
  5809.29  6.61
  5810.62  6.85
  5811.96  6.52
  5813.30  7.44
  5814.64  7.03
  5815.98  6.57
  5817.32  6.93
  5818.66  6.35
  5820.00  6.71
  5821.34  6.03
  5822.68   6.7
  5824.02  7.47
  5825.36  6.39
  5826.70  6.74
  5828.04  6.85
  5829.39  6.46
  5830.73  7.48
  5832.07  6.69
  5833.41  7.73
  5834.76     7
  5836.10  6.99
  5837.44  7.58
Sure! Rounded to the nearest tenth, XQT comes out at 1.0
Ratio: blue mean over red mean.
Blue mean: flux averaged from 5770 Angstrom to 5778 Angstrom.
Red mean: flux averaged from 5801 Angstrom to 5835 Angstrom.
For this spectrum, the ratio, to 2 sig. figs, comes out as 0.99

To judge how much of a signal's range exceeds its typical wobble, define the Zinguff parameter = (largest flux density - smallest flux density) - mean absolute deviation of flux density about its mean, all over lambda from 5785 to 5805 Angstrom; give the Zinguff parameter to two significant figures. 1.9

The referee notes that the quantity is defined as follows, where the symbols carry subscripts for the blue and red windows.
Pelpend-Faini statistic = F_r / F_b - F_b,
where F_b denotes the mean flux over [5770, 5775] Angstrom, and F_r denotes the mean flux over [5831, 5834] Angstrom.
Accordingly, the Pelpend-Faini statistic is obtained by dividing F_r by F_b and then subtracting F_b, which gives -5.604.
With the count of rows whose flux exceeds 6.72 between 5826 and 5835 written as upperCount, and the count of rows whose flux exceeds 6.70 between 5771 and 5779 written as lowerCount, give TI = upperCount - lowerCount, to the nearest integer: 2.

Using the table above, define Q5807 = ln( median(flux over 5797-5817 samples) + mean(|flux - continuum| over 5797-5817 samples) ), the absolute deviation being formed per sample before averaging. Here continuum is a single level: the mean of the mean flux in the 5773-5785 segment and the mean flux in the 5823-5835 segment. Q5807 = 1.96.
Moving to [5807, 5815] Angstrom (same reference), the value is 1.98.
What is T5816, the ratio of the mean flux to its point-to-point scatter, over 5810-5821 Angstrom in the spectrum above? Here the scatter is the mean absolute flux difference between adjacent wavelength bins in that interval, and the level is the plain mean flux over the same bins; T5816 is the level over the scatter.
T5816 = 13.9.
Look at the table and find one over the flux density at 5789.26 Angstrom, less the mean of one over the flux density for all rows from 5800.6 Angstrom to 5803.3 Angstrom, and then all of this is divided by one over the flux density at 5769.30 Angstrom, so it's 0.20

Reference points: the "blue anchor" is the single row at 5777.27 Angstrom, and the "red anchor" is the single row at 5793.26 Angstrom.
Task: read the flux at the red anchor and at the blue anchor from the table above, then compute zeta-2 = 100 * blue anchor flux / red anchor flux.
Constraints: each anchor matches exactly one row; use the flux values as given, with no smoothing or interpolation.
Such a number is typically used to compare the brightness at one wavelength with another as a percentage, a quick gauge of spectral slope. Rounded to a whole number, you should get 111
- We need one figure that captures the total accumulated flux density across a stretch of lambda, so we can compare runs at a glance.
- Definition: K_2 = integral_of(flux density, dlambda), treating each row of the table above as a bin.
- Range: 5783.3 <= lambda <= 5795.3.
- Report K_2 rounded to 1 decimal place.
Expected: 78.1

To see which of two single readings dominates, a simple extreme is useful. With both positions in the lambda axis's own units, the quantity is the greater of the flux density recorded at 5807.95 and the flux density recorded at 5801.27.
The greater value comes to 7.17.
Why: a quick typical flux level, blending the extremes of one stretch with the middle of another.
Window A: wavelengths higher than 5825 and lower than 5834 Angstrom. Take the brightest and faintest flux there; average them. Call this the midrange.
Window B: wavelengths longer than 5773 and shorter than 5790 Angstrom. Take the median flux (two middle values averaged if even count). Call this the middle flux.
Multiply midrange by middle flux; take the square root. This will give 6.73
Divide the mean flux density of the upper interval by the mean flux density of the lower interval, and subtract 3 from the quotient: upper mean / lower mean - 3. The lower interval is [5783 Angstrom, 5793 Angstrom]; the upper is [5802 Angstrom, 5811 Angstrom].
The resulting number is -1.96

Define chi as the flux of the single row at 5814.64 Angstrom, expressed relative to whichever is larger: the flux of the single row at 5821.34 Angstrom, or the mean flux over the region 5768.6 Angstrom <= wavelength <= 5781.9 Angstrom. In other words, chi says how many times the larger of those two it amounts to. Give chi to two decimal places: 1.06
